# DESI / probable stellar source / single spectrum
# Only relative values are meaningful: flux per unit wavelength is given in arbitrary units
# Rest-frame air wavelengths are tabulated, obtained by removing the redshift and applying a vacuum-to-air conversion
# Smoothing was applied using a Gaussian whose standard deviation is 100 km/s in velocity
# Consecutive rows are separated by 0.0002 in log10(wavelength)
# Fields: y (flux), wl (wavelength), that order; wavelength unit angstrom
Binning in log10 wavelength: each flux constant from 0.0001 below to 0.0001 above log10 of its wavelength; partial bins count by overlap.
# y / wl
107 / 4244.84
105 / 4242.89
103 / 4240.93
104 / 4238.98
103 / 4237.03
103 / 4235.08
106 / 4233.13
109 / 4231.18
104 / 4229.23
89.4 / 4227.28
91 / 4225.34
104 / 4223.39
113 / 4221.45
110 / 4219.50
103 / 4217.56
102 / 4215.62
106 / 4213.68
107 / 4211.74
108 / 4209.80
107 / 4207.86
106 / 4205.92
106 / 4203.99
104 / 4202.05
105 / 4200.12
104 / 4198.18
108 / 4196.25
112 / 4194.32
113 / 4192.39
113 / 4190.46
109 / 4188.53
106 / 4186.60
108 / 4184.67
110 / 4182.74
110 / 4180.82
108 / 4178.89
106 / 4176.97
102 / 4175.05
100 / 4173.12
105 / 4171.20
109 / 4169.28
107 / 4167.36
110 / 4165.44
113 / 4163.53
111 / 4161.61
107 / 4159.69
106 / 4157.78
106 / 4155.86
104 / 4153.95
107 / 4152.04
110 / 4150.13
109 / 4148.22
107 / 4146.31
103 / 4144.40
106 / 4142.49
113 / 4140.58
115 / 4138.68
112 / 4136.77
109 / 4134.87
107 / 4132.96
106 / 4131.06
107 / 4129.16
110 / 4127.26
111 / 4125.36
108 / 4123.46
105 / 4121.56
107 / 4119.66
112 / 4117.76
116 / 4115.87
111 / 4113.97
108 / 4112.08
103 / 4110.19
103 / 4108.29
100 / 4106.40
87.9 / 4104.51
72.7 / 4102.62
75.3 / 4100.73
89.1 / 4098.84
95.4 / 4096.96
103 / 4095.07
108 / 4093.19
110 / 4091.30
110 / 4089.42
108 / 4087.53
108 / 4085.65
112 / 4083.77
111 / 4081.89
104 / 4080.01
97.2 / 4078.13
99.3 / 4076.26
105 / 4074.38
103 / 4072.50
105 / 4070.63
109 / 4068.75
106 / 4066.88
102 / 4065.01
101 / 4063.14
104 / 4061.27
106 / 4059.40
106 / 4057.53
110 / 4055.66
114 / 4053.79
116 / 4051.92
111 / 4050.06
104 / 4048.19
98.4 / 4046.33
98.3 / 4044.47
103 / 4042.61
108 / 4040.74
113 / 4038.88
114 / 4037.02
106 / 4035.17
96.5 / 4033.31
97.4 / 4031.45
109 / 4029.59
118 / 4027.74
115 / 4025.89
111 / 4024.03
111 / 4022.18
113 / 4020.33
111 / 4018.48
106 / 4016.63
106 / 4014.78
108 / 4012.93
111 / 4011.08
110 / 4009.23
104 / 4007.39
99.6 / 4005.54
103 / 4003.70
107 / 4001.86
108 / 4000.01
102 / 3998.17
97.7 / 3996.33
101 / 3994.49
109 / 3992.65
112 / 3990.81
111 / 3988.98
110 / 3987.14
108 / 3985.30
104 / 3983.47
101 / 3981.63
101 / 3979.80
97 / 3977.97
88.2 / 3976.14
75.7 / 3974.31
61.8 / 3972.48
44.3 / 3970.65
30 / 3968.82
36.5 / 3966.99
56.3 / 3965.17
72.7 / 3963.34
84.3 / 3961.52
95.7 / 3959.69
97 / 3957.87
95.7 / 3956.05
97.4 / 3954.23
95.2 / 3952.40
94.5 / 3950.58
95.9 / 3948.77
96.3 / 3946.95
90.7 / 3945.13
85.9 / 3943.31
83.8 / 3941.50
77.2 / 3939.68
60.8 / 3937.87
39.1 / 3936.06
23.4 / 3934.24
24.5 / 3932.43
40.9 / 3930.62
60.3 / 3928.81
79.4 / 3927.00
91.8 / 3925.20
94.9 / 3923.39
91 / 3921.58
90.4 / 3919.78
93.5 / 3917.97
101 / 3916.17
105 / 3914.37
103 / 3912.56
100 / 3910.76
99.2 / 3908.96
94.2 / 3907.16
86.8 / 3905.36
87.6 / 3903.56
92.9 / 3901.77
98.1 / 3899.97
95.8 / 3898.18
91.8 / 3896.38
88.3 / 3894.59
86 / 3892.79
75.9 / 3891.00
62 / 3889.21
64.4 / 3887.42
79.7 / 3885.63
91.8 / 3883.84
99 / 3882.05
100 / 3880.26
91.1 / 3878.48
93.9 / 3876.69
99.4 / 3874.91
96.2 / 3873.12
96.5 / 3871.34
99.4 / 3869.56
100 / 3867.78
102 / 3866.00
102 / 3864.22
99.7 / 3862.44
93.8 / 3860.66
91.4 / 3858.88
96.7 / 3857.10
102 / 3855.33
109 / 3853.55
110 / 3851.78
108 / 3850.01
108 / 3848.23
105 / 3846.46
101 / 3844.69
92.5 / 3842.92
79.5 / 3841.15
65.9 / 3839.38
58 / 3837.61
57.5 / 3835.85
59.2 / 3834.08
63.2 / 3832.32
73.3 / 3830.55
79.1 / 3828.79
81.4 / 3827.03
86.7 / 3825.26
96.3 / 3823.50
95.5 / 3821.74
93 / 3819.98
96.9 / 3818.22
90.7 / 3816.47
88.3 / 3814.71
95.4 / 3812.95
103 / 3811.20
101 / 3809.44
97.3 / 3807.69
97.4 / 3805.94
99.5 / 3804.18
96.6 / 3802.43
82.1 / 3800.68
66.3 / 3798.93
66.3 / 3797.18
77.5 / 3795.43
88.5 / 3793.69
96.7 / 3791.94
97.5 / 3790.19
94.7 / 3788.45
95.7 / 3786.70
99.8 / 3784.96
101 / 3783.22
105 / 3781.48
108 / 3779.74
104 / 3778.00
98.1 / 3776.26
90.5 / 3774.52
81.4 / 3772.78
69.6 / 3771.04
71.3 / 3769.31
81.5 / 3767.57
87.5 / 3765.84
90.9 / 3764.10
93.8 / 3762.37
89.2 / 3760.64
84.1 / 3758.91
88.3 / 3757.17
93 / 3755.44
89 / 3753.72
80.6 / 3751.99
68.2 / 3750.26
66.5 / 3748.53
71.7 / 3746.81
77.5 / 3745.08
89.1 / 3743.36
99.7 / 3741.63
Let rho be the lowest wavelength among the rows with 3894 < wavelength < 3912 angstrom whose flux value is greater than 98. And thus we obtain 3899.97 angstrom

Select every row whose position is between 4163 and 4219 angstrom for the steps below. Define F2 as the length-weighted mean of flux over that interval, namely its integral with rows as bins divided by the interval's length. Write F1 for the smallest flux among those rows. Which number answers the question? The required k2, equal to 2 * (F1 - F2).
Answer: -14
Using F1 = 100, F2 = 107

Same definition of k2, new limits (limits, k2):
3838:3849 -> -49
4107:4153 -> -11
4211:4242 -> -28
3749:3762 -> -32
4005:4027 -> -19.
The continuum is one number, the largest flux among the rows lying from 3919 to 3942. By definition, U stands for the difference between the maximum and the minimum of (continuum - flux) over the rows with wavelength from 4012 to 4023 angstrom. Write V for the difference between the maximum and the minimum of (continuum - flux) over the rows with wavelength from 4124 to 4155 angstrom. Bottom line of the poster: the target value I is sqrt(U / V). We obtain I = 0.76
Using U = 7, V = 12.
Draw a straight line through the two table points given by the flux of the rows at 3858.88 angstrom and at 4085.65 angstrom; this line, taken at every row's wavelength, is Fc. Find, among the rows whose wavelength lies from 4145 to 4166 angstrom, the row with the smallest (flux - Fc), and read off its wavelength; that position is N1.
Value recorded 4153.95 angstrom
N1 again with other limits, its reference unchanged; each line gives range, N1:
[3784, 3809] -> 3798.93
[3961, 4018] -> 3968.82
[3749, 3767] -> 3750.26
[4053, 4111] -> 4102.62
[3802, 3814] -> 3812.95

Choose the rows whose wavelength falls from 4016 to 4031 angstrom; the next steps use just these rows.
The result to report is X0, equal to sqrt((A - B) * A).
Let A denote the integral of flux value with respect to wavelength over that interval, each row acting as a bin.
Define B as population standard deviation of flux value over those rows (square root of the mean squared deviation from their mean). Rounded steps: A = 1672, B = 3.4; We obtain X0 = 1670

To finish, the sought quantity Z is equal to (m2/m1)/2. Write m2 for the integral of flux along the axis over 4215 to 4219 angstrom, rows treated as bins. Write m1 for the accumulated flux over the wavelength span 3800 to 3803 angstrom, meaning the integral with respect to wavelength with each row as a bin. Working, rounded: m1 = 267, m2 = 414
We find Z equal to 0.77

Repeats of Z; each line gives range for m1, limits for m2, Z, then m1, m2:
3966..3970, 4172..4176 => 1.46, 138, 404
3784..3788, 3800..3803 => 0.34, 390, 267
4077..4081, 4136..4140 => 0.56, 403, 454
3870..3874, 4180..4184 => 0.57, 387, 440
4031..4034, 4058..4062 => 0.72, 290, 421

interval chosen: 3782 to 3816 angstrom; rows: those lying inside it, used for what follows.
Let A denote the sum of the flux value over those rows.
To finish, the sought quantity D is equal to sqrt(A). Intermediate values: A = 1745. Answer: 42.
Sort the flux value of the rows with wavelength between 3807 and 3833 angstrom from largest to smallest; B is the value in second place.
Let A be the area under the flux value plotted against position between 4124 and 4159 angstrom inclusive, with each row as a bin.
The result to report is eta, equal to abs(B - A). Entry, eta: 3687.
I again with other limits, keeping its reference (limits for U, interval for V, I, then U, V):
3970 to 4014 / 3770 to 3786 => 1.33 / 68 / 38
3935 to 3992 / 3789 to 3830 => 1.49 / 82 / 37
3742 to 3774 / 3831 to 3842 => 1.11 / 27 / 22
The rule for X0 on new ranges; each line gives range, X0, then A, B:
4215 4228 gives 1322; 1326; 8.2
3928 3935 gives 253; 261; 15.0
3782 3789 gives 687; 688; 2.7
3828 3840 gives 777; 781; 7.7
